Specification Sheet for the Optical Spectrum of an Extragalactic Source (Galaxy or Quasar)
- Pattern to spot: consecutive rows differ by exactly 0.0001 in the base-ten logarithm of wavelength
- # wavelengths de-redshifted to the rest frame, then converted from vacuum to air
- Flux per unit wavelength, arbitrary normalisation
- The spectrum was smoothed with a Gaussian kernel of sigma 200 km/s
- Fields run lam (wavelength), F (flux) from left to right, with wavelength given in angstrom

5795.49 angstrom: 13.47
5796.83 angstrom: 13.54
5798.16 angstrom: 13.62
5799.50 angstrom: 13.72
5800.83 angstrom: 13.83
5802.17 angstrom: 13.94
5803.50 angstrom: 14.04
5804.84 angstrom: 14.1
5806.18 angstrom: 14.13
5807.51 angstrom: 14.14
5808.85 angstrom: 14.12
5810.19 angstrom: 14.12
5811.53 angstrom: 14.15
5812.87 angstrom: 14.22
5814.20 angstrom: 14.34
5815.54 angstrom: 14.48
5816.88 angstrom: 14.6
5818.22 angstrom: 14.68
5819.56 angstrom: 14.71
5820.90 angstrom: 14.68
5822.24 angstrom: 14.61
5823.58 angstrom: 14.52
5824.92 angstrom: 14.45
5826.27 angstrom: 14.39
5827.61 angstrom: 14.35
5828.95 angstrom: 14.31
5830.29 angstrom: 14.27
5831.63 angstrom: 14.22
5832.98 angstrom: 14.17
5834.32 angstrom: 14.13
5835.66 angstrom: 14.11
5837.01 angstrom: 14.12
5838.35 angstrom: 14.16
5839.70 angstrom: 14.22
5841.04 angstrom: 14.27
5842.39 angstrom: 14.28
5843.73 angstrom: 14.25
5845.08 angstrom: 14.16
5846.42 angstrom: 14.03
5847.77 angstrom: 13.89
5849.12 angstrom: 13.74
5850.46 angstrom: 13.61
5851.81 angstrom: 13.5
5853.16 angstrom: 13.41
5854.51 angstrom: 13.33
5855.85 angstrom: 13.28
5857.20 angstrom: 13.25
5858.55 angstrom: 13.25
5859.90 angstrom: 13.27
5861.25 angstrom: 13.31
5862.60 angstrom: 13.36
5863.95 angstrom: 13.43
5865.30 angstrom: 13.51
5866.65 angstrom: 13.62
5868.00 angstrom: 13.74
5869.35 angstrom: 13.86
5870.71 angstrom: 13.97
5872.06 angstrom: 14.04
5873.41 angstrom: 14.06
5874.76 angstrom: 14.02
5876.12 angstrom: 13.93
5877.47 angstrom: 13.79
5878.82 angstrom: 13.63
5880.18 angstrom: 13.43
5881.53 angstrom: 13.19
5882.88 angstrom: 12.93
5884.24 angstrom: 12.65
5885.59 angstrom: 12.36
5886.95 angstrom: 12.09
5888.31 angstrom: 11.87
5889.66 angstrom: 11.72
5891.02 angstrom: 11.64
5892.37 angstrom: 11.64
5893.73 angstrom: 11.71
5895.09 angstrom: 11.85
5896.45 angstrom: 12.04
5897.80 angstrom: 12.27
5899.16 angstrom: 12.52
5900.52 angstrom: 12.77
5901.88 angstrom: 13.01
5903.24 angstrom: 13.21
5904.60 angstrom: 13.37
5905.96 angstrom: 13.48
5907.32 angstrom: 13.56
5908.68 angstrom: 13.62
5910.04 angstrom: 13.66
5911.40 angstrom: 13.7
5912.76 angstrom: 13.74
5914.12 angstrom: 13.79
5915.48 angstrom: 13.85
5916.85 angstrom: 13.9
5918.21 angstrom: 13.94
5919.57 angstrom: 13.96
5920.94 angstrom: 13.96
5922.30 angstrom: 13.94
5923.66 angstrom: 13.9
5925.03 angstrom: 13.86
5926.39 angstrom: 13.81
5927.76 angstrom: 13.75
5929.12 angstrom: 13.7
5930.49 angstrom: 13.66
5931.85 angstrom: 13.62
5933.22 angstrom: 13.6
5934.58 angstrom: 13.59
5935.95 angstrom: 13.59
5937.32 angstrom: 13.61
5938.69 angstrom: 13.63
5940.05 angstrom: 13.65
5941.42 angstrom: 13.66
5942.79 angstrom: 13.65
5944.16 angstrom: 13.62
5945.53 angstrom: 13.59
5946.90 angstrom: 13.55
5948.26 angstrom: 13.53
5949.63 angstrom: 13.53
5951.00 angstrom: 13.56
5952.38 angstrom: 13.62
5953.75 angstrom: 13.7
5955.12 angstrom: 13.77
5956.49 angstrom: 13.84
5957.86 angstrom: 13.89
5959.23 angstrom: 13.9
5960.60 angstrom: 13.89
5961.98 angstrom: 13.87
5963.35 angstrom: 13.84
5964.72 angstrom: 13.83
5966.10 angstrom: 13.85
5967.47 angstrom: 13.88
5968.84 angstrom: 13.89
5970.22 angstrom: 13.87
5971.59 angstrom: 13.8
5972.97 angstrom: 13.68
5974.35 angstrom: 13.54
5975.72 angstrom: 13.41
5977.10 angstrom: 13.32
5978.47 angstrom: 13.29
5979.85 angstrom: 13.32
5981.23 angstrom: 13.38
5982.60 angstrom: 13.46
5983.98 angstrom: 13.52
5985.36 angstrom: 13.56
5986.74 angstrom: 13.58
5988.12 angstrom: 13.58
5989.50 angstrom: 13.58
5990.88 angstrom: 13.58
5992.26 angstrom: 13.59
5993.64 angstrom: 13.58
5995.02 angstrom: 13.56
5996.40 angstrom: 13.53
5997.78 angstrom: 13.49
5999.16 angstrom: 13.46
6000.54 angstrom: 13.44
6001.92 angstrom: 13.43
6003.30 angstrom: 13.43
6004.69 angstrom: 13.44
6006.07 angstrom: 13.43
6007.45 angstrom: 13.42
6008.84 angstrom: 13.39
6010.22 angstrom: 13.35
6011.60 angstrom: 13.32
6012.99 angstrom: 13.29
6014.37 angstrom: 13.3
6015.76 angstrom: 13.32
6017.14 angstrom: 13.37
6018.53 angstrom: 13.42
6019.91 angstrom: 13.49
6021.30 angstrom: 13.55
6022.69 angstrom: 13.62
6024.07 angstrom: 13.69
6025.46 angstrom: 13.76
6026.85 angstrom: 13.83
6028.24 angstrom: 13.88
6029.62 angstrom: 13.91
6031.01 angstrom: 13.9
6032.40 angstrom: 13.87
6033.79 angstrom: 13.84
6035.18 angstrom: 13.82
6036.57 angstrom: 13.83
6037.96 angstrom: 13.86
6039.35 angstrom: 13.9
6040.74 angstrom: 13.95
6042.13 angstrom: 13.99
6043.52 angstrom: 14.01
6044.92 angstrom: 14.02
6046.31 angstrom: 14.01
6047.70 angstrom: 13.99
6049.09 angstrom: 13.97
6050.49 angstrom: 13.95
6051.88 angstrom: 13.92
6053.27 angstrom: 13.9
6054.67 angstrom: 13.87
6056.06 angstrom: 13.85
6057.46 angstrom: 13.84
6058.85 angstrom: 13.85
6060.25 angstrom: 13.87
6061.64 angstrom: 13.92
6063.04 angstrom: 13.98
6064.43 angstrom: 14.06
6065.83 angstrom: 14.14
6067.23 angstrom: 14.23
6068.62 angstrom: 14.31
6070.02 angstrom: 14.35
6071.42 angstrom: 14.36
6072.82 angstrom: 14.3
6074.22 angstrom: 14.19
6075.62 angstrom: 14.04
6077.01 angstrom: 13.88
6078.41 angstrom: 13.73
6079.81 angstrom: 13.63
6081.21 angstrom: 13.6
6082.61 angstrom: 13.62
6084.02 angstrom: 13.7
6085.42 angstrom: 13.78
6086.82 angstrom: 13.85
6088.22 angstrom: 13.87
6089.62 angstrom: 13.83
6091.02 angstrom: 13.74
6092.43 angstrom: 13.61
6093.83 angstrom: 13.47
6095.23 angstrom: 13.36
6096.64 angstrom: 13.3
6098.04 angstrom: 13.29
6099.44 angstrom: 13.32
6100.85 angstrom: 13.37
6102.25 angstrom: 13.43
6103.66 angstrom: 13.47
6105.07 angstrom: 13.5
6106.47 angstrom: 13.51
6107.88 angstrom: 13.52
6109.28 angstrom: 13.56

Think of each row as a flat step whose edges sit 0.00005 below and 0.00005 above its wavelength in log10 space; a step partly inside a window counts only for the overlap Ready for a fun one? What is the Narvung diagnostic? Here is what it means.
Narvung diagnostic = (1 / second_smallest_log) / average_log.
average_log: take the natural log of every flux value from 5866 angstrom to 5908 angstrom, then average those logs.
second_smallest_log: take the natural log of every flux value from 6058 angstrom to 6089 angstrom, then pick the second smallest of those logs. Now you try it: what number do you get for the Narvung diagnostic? 0.150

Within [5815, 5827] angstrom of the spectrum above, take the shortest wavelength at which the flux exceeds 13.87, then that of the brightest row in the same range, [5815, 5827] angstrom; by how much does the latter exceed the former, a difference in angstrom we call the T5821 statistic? 4.0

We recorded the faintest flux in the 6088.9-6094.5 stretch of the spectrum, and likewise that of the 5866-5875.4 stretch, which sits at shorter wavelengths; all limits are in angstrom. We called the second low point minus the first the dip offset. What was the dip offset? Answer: 0.15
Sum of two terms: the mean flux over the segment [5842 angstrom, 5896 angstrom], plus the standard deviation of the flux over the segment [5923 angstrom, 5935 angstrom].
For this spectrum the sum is 13.4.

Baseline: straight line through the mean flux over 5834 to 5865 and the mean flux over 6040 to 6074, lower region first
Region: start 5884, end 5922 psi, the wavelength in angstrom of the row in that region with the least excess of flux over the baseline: 5892.37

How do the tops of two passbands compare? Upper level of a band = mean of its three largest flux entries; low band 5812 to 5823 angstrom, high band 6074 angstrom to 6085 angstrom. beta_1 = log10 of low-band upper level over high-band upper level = 0.020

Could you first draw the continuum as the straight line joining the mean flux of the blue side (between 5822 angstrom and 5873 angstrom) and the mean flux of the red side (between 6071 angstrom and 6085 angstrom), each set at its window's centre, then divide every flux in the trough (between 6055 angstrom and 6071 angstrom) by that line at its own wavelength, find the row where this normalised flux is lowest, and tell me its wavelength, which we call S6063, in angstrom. 6057.46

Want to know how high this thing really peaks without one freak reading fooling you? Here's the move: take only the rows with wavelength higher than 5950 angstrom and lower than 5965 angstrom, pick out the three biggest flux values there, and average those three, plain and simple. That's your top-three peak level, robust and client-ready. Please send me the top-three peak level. 13.9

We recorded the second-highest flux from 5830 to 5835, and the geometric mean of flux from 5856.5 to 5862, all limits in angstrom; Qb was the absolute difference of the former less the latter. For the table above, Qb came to 1.0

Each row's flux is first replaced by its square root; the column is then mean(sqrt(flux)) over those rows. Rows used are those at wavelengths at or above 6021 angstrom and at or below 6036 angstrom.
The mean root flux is 3.71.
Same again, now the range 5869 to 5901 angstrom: 3.58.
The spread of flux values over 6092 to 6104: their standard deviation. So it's 0.10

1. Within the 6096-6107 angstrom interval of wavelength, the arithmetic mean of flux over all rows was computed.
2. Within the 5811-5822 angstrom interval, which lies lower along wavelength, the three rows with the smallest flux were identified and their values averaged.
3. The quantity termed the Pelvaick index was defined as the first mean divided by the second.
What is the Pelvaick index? 0.94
